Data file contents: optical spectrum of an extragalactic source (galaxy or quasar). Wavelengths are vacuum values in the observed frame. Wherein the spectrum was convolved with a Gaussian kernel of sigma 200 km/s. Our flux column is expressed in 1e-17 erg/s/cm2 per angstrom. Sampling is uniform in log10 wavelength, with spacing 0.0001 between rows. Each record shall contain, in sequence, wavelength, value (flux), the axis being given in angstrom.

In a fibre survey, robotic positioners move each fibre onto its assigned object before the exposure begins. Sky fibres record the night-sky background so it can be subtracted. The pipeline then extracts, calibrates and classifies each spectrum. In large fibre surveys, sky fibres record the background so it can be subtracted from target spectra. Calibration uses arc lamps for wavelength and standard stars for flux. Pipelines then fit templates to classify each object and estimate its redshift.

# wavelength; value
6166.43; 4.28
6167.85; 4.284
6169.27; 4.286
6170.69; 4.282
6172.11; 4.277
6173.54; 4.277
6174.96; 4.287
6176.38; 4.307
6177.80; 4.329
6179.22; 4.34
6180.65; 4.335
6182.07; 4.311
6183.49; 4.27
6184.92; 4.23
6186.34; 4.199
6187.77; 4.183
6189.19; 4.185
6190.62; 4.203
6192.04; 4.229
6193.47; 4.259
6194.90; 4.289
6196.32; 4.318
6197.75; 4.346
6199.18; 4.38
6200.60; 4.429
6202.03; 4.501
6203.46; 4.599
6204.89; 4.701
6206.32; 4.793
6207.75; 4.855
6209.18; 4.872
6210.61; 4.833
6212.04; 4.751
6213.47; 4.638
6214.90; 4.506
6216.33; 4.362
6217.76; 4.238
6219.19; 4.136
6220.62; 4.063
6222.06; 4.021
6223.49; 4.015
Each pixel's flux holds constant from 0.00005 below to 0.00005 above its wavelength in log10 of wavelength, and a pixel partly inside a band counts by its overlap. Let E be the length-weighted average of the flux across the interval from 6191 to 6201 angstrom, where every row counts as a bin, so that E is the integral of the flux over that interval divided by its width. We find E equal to 4.32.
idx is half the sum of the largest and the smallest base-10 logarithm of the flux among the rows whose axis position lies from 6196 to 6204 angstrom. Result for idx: 0.649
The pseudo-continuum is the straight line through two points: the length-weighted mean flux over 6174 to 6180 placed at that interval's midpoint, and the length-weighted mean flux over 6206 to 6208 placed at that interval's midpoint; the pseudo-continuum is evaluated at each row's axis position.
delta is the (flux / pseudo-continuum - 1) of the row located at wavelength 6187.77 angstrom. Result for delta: -0.070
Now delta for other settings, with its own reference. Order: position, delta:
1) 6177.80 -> 0.000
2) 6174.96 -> 0.001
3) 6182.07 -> -0.020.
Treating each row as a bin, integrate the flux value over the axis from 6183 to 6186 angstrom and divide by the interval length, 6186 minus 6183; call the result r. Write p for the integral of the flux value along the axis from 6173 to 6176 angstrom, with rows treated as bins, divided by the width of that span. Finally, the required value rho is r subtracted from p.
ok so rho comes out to 0.05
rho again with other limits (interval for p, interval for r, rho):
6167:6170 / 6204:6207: -0.45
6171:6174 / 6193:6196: -0.02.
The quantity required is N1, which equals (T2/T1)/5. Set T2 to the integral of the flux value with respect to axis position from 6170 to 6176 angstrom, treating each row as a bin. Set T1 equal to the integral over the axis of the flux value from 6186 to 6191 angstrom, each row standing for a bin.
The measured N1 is 0.25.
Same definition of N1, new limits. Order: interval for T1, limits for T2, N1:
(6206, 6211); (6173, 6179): 0.21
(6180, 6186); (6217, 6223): 0.19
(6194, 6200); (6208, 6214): 0.22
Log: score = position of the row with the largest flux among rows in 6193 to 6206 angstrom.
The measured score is 6204.89 angstrom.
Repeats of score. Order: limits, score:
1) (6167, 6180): 6179.22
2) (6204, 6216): 6209.18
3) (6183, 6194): 6183.49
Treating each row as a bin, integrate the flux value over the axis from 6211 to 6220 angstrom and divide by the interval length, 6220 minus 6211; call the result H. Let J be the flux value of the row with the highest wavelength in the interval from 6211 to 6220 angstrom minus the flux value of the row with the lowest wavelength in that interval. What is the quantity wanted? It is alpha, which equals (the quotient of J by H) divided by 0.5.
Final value -0.276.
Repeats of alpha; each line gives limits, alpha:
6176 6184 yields -0.017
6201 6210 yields 0.158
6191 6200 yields 0.070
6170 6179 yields 0.022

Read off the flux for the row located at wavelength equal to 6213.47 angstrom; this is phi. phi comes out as 4.638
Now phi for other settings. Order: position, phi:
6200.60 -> 4.429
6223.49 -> 4.015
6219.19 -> 4.136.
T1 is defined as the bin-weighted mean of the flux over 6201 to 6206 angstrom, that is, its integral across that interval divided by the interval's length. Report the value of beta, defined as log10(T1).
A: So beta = 0.663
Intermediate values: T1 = 4.6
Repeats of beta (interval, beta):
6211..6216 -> 0.665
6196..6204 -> 0.646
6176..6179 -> 0.636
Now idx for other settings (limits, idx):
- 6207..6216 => 0.671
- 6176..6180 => 0.636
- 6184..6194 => 0.625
